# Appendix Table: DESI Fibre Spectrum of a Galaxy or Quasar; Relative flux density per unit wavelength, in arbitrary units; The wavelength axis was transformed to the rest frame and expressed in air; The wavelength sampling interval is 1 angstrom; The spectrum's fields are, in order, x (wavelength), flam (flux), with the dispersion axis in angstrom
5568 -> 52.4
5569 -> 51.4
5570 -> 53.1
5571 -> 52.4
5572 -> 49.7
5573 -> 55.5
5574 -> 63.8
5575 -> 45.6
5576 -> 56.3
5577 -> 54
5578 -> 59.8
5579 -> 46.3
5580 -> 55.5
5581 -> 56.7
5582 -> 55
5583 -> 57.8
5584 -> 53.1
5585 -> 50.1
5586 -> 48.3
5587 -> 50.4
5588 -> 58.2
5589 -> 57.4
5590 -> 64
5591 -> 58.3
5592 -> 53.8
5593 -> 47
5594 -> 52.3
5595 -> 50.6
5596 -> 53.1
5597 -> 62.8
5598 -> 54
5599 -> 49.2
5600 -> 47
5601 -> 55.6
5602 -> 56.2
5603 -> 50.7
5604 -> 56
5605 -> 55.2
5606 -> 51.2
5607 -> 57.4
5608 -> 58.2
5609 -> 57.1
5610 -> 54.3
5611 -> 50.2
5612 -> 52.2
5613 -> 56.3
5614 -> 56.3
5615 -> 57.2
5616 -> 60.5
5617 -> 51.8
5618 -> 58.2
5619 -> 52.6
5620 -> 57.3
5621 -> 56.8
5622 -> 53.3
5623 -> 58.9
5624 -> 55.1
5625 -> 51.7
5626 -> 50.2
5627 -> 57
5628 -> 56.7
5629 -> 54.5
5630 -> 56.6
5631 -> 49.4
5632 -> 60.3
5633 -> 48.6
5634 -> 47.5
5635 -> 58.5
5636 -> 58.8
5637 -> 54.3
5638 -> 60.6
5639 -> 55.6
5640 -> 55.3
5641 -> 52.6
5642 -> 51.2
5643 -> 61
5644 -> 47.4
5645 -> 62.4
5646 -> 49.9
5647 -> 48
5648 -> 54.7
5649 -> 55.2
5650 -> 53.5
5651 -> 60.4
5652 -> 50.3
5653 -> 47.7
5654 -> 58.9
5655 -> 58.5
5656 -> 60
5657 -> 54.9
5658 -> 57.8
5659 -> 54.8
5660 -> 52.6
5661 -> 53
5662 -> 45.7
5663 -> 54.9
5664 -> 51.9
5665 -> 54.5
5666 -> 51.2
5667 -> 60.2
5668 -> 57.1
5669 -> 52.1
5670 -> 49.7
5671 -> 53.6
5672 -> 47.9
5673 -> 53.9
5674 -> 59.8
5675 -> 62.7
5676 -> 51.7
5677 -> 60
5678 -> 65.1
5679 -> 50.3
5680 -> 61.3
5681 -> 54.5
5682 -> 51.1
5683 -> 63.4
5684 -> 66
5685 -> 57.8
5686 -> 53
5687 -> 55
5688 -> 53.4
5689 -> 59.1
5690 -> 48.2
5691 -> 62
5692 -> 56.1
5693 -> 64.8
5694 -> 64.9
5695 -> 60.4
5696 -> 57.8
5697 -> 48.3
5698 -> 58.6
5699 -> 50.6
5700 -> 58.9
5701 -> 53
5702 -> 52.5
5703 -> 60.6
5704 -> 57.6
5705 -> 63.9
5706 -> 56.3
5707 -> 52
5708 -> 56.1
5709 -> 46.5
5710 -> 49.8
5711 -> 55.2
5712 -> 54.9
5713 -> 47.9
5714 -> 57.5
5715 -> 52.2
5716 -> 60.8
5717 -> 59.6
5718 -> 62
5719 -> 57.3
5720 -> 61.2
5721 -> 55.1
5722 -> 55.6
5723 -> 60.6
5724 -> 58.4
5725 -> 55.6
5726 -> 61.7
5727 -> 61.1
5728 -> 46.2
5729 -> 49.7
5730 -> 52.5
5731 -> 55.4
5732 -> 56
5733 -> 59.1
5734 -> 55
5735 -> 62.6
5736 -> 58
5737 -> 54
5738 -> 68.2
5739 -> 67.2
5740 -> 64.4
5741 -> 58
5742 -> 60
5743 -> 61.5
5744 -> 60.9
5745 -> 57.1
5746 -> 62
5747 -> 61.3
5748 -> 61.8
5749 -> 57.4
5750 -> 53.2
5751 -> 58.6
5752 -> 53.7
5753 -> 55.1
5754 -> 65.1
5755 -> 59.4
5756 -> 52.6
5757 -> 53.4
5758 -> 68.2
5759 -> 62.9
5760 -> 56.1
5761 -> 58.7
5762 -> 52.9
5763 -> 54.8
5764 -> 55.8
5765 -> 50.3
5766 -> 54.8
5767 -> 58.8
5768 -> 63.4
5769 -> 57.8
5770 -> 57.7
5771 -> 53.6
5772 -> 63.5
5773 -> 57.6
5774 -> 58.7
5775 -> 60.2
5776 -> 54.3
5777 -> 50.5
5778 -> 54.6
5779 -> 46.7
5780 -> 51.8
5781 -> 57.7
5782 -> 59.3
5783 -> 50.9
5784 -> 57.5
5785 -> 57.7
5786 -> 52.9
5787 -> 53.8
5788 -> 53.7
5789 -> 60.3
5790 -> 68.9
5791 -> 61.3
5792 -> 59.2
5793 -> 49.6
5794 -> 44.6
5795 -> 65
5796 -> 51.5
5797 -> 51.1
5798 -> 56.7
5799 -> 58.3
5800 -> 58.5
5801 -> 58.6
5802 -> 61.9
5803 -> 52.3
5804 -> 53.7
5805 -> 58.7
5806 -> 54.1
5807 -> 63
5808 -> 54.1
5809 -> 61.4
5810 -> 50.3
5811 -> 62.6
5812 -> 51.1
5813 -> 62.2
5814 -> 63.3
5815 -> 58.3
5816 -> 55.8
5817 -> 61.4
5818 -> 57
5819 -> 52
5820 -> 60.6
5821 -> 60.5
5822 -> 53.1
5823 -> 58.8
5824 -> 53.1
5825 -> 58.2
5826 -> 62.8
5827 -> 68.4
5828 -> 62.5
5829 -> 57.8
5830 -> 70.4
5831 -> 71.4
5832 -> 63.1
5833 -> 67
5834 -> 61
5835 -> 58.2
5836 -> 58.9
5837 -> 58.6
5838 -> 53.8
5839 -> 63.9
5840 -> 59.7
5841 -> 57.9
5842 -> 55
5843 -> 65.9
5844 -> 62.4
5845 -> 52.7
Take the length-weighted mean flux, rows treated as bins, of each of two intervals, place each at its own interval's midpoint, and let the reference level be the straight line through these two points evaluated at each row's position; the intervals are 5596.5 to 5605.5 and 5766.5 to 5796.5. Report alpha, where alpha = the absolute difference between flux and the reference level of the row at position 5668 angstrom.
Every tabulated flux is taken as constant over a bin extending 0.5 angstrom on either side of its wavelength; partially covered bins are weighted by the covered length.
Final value 2.1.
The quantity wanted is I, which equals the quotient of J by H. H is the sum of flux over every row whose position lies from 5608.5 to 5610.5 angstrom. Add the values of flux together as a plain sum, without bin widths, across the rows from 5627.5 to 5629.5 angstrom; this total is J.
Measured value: 1.00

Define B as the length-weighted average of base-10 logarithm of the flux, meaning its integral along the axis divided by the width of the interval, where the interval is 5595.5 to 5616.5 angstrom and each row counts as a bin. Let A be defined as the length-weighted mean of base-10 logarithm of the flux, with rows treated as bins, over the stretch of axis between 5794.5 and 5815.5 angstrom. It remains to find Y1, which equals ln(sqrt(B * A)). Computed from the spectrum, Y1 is 0.558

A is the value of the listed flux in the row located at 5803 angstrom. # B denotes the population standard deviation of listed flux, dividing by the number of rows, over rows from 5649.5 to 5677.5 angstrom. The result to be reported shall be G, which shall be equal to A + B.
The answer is 57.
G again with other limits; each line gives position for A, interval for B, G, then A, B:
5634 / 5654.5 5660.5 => 50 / 47.5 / 2.5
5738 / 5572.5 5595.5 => 73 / 68.2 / 4.9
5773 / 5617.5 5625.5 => 60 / 57.6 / 2.5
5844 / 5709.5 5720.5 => 67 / 62.4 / 4.5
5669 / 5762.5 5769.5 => 56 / 52.1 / 3.8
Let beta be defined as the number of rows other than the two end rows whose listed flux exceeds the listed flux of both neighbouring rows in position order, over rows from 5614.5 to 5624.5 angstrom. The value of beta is 4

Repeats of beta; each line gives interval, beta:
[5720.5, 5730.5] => 2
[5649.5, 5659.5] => 4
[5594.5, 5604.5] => 2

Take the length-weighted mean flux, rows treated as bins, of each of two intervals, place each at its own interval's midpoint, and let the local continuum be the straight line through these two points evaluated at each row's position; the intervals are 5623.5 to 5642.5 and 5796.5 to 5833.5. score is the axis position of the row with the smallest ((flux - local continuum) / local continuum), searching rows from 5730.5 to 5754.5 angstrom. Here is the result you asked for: 5750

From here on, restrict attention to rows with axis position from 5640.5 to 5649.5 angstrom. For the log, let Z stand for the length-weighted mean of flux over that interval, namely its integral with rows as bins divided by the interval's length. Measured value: 53.6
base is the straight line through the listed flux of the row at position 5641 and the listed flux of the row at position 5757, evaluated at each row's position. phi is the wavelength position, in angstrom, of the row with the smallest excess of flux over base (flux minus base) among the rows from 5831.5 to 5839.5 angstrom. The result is 5838 angstrom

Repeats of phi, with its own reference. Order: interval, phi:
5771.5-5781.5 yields 5779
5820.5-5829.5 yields 5824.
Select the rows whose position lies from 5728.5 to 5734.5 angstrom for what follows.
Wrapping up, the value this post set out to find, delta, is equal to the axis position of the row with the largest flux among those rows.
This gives 5733 angstrom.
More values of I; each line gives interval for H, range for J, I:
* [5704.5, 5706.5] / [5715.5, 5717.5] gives 1.00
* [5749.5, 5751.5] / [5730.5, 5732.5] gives 1.00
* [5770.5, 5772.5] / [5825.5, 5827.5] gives 1.12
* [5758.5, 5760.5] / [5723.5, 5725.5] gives 0.96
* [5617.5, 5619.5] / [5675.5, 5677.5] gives 1.01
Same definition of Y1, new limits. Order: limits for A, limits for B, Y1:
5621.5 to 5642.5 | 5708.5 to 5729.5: 0.554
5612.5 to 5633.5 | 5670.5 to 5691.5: 0.557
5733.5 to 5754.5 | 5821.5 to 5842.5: 0.576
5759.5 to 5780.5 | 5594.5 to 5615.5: 0.554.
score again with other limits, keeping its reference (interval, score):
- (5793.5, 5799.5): 5794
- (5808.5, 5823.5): 5810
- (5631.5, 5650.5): 5644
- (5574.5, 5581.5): 5575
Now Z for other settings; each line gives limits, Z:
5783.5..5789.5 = 56.0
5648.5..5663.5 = 54.5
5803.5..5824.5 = 57.4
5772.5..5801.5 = 55.9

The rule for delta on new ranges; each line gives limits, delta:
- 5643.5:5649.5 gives 5645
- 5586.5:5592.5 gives 5590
